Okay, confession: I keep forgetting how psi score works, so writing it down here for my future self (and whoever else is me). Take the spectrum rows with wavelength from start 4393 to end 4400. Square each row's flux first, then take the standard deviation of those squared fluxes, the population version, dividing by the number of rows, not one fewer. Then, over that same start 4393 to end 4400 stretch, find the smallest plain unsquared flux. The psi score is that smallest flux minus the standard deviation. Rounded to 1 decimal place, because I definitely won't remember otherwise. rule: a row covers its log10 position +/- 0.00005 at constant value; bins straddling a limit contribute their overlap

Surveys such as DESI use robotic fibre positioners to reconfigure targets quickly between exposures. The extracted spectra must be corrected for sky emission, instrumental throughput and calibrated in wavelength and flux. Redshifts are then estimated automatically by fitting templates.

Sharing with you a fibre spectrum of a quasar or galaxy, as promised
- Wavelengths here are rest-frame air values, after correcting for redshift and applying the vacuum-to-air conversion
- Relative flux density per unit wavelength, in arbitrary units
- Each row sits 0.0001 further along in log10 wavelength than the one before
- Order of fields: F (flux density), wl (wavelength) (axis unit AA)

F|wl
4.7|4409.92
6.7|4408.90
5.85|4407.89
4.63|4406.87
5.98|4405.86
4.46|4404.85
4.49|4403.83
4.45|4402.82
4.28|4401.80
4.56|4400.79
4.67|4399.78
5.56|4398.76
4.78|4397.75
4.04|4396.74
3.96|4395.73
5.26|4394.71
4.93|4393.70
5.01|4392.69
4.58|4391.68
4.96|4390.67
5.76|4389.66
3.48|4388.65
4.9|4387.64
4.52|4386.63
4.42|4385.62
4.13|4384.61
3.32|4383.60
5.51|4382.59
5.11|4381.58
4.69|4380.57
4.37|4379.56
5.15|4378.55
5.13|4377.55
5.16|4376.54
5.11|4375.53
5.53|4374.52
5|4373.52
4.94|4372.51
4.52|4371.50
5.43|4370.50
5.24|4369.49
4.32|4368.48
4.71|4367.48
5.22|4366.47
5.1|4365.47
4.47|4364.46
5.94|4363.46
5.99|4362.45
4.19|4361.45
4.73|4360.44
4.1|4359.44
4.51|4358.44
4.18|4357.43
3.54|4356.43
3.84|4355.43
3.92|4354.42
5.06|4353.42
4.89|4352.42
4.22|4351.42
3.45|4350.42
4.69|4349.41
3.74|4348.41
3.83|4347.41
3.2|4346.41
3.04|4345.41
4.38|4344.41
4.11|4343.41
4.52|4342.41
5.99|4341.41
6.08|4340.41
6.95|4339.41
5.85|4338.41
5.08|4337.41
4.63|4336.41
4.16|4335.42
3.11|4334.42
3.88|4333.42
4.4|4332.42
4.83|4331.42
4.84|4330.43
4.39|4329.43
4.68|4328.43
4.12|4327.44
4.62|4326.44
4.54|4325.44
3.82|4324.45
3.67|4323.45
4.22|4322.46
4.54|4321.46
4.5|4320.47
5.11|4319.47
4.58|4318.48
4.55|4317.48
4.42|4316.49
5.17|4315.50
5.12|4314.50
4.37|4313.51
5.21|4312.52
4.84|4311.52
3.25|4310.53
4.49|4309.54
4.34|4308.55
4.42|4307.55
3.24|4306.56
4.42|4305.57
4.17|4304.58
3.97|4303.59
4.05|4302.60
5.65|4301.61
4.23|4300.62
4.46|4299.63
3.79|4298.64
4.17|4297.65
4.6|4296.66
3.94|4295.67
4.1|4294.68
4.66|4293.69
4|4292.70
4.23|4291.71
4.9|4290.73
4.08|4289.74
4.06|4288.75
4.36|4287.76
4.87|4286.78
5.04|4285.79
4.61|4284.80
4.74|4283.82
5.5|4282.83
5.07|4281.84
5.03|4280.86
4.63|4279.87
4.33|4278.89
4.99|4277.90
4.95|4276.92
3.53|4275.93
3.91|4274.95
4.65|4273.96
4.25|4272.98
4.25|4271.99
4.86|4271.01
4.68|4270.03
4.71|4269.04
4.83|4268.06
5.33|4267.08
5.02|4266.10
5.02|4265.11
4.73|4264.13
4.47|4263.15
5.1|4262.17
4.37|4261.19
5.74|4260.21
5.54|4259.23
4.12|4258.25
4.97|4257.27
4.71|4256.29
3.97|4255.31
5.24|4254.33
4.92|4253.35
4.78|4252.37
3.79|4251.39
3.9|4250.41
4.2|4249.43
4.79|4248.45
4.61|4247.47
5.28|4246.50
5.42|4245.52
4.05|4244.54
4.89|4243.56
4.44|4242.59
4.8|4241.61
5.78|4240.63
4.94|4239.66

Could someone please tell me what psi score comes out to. -1.2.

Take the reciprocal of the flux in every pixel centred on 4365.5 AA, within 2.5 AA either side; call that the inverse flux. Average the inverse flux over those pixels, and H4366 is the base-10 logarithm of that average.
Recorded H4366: -0.70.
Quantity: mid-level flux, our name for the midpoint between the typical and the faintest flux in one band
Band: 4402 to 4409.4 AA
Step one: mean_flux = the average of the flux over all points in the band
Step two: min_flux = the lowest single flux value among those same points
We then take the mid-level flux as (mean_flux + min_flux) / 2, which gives 4.8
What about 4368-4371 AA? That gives 4.7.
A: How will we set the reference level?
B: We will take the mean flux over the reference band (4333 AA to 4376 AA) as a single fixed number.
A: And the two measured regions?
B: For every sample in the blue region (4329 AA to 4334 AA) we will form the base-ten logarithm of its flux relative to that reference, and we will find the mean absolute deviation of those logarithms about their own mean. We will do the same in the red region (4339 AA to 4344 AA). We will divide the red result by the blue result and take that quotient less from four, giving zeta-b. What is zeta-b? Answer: 1.2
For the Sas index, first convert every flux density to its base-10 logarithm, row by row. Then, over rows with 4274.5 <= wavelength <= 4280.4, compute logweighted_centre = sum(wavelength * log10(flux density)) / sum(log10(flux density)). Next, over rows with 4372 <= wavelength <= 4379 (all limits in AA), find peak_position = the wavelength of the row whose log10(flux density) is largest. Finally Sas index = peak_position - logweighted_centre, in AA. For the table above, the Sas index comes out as 97.0 AA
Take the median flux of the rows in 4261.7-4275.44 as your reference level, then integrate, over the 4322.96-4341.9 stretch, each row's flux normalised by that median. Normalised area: 18.9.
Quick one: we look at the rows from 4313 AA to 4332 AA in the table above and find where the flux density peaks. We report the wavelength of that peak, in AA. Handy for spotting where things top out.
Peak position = 4315.50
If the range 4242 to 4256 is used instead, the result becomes 4245.52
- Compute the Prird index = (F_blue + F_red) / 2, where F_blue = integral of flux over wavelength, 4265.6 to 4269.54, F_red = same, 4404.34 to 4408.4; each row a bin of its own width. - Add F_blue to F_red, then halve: 20.4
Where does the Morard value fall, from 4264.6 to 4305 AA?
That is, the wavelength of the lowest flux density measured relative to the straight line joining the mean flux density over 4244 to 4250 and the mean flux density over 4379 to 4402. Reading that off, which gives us 4275.93 AA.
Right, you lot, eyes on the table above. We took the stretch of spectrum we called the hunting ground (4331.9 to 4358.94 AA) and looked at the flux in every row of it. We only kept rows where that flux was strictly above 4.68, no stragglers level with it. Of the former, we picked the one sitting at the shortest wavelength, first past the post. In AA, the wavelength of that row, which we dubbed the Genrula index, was 4337.41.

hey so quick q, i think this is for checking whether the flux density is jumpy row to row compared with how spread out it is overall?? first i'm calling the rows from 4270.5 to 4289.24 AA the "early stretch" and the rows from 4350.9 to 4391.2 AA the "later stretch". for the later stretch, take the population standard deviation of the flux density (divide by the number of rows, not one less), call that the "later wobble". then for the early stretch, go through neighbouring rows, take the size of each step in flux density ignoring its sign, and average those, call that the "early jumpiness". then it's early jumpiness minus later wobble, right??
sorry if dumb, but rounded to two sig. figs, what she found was -0.21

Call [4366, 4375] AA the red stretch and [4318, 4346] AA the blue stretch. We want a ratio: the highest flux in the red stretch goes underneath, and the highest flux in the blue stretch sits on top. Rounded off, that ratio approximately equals 1.26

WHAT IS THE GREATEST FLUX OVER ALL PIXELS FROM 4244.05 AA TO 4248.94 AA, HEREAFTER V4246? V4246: 5.42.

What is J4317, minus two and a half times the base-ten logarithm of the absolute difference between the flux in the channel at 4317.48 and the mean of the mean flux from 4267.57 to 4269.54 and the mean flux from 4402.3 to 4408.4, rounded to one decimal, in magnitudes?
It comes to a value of 1.2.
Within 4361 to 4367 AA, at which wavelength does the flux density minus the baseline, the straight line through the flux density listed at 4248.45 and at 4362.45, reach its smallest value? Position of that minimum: 4361.45 AA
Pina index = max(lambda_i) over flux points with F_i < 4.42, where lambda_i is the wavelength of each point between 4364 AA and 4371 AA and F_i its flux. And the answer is 4368.48 AA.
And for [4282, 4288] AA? 4287.76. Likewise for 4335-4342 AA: 4335.42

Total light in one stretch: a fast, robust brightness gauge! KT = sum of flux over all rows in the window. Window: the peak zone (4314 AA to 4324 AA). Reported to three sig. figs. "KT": 45.9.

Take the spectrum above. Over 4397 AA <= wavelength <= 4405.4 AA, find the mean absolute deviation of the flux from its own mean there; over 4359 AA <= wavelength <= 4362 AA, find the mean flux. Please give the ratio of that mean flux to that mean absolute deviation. 17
